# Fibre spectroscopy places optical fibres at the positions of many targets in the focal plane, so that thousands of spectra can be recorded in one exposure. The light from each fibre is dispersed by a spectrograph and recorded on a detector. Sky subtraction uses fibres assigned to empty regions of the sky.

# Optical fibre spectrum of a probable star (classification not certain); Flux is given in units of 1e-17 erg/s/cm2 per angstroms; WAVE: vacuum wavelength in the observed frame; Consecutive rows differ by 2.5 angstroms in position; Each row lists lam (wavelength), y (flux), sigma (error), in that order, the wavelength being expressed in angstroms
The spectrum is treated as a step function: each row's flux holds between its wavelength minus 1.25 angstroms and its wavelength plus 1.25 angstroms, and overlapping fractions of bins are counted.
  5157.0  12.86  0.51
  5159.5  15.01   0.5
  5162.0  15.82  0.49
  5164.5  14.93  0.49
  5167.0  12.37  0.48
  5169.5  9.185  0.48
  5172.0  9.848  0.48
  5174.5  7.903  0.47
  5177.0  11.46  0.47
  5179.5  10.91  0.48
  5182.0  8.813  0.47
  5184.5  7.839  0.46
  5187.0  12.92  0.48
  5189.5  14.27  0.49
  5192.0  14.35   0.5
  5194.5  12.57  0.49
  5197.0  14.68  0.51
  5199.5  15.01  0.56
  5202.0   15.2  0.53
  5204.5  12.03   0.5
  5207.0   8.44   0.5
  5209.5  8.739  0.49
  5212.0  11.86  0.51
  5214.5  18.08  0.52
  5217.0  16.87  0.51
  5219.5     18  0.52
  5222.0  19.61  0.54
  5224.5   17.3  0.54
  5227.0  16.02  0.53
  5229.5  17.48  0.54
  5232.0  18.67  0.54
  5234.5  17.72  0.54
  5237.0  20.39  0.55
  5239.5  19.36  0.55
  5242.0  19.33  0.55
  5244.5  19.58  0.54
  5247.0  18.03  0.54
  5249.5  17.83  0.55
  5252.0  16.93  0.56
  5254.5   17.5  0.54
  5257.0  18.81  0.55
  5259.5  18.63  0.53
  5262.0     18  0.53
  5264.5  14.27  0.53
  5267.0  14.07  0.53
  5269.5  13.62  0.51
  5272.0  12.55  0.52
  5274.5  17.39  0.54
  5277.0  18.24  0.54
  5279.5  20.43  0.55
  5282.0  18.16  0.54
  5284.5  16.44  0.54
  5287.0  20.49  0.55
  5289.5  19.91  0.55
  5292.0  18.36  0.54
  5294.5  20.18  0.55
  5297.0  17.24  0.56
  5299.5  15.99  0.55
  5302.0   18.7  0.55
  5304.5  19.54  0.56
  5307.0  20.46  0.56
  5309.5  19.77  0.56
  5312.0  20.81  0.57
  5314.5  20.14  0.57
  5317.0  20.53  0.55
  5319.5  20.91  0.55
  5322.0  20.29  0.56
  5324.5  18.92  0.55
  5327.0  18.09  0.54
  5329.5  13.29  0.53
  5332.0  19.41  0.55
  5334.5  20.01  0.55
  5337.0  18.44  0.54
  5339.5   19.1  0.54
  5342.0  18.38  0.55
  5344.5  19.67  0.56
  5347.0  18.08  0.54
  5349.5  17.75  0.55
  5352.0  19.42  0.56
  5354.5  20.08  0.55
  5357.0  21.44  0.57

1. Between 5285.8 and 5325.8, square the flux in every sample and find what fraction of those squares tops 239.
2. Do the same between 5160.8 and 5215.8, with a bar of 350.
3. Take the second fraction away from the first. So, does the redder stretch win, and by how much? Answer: 1.00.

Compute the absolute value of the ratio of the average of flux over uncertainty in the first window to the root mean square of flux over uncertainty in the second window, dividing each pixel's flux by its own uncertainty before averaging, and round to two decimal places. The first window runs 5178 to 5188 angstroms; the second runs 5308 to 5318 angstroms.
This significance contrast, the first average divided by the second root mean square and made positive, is 0.59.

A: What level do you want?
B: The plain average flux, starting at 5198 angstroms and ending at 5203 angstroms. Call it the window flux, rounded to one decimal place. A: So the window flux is 15.1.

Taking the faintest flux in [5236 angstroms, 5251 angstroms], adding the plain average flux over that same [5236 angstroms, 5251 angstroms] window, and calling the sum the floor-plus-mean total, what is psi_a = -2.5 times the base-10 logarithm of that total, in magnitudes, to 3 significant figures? -3.92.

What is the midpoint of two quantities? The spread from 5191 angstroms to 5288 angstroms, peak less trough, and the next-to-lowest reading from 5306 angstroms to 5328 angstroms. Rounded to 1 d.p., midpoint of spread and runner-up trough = 15.5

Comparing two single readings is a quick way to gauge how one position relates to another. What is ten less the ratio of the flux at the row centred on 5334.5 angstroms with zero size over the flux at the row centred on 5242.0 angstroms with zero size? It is 8.96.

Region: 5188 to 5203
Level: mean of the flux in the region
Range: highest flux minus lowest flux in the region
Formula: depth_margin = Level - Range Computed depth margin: 11.7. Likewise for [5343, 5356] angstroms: 16.7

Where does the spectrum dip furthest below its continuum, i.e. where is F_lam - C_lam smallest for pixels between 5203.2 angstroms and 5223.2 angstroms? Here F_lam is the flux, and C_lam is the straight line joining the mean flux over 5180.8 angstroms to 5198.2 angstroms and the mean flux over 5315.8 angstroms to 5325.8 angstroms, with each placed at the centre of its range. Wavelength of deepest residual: 5207.0 angstroms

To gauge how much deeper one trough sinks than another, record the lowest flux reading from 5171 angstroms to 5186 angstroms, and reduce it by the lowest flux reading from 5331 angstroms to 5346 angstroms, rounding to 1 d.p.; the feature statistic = -10.5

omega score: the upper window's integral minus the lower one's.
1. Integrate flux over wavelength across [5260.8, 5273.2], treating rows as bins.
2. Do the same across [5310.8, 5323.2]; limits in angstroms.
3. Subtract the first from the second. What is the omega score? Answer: 75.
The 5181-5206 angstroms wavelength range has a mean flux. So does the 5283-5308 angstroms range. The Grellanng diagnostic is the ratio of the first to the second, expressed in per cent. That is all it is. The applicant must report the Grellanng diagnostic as 68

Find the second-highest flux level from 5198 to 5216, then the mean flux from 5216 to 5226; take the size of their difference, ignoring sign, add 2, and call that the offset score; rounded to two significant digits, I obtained 4.7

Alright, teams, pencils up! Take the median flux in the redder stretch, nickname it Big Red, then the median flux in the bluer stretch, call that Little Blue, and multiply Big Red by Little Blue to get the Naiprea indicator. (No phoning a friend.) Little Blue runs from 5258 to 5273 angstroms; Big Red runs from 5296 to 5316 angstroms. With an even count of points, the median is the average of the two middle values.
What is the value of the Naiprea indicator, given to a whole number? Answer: 279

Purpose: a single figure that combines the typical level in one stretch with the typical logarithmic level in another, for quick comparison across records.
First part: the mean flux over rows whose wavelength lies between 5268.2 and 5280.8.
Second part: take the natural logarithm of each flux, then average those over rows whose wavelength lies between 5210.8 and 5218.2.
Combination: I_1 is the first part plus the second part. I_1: 19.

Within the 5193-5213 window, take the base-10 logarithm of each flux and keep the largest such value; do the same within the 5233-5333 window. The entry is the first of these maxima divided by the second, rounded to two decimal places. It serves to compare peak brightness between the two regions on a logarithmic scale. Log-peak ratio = 0.90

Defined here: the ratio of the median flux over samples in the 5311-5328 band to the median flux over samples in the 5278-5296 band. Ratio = 1.0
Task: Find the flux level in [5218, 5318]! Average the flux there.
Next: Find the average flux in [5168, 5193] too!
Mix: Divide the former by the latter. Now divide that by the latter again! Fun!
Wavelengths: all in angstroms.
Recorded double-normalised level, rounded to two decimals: 0.16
